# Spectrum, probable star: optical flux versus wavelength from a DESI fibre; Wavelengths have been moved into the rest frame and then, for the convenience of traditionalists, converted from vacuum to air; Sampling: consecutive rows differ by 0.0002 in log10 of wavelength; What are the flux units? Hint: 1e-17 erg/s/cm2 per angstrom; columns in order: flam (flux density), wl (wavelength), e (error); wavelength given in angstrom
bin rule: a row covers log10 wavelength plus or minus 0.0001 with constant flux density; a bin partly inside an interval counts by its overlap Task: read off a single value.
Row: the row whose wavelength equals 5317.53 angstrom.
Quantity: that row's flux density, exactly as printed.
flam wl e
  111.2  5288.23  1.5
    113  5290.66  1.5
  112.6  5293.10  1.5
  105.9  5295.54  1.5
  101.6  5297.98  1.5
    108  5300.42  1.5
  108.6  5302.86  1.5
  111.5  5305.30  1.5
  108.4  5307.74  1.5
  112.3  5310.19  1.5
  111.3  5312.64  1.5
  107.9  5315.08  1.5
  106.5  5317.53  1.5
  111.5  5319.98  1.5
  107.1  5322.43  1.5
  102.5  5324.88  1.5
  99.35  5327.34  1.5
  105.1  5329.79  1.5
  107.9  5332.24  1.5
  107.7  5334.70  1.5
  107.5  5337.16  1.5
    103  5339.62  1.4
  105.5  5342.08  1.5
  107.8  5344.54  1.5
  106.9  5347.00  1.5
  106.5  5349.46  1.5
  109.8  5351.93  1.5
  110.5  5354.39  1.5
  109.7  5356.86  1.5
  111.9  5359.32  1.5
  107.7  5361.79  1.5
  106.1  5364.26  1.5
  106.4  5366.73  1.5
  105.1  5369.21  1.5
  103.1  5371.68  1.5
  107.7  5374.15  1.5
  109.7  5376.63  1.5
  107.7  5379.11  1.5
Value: 106.5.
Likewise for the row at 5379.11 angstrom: 107.7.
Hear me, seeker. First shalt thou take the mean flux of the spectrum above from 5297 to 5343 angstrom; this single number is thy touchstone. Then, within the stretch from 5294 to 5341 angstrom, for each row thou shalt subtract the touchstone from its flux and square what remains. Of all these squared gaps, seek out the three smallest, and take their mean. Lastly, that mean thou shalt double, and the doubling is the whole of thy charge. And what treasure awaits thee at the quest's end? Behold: 0.3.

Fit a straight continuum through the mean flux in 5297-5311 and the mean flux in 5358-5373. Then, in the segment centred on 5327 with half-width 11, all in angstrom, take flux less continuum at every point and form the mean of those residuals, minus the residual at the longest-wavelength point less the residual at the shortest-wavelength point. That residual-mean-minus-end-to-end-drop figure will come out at -3.2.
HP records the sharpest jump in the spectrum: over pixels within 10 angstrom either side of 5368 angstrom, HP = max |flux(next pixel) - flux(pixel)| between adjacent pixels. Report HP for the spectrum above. 4.6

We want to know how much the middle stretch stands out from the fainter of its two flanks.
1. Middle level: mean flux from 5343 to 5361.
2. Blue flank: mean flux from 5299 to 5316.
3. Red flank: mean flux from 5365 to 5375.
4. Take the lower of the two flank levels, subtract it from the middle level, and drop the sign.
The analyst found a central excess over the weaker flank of 3.4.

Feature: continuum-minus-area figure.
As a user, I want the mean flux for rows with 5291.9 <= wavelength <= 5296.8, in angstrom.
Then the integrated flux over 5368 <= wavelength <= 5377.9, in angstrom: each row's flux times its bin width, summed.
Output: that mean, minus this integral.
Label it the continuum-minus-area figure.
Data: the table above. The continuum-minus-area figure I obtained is -944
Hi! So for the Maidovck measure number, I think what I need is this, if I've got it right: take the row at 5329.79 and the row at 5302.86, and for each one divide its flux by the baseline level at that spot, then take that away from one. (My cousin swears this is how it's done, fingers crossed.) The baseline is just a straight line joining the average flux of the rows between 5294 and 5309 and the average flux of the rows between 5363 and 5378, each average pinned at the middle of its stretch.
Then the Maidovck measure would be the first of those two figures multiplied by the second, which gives -0.0002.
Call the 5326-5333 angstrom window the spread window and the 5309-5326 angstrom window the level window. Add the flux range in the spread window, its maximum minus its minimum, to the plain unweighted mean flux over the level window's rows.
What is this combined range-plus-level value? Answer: 117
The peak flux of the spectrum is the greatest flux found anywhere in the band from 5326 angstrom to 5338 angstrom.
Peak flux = 107.9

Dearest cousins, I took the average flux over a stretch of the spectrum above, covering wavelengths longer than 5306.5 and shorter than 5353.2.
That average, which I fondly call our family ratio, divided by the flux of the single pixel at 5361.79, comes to 0.994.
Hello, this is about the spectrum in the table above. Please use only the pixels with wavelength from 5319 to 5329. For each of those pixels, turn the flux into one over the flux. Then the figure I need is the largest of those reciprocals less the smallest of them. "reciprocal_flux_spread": 0.0011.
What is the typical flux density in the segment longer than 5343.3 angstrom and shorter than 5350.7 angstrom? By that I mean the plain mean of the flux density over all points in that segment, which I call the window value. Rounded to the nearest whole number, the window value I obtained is 107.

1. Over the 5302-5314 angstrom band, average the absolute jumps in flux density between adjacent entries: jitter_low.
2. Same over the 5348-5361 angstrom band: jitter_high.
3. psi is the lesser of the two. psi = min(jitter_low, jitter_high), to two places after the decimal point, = 1.75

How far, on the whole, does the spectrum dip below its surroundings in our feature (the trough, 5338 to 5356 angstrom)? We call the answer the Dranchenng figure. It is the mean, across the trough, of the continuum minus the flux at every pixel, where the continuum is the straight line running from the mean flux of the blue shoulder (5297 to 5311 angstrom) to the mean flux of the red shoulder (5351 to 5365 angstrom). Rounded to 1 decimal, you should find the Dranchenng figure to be 2.0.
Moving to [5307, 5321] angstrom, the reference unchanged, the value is -1.1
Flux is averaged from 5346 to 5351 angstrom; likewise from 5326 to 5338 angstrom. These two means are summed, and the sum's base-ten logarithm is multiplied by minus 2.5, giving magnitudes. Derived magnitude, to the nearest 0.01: -5.82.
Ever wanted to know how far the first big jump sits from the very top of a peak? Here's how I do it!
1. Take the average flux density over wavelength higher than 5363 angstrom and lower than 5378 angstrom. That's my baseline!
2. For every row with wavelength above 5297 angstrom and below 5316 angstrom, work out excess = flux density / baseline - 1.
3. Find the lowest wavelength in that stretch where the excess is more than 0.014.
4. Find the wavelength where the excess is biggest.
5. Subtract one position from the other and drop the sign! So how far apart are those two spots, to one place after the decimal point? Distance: 9.8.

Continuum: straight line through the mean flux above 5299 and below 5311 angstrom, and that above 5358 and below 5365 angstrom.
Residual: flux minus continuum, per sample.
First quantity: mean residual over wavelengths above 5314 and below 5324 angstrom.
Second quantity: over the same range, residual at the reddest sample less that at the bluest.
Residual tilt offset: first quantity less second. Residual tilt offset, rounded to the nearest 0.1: -0.6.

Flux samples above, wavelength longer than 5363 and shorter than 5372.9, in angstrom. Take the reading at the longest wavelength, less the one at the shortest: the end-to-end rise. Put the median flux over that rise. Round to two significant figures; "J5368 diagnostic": -35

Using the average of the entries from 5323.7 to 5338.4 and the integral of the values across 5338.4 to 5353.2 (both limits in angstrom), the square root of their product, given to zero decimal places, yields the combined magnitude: 407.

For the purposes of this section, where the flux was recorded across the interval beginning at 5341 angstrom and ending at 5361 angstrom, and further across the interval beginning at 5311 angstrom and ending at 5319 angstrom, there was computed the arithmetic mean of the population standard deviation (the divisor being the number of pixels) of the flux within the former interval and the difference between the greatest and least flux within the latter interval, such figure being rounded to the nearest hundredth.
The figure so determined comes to 3.44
